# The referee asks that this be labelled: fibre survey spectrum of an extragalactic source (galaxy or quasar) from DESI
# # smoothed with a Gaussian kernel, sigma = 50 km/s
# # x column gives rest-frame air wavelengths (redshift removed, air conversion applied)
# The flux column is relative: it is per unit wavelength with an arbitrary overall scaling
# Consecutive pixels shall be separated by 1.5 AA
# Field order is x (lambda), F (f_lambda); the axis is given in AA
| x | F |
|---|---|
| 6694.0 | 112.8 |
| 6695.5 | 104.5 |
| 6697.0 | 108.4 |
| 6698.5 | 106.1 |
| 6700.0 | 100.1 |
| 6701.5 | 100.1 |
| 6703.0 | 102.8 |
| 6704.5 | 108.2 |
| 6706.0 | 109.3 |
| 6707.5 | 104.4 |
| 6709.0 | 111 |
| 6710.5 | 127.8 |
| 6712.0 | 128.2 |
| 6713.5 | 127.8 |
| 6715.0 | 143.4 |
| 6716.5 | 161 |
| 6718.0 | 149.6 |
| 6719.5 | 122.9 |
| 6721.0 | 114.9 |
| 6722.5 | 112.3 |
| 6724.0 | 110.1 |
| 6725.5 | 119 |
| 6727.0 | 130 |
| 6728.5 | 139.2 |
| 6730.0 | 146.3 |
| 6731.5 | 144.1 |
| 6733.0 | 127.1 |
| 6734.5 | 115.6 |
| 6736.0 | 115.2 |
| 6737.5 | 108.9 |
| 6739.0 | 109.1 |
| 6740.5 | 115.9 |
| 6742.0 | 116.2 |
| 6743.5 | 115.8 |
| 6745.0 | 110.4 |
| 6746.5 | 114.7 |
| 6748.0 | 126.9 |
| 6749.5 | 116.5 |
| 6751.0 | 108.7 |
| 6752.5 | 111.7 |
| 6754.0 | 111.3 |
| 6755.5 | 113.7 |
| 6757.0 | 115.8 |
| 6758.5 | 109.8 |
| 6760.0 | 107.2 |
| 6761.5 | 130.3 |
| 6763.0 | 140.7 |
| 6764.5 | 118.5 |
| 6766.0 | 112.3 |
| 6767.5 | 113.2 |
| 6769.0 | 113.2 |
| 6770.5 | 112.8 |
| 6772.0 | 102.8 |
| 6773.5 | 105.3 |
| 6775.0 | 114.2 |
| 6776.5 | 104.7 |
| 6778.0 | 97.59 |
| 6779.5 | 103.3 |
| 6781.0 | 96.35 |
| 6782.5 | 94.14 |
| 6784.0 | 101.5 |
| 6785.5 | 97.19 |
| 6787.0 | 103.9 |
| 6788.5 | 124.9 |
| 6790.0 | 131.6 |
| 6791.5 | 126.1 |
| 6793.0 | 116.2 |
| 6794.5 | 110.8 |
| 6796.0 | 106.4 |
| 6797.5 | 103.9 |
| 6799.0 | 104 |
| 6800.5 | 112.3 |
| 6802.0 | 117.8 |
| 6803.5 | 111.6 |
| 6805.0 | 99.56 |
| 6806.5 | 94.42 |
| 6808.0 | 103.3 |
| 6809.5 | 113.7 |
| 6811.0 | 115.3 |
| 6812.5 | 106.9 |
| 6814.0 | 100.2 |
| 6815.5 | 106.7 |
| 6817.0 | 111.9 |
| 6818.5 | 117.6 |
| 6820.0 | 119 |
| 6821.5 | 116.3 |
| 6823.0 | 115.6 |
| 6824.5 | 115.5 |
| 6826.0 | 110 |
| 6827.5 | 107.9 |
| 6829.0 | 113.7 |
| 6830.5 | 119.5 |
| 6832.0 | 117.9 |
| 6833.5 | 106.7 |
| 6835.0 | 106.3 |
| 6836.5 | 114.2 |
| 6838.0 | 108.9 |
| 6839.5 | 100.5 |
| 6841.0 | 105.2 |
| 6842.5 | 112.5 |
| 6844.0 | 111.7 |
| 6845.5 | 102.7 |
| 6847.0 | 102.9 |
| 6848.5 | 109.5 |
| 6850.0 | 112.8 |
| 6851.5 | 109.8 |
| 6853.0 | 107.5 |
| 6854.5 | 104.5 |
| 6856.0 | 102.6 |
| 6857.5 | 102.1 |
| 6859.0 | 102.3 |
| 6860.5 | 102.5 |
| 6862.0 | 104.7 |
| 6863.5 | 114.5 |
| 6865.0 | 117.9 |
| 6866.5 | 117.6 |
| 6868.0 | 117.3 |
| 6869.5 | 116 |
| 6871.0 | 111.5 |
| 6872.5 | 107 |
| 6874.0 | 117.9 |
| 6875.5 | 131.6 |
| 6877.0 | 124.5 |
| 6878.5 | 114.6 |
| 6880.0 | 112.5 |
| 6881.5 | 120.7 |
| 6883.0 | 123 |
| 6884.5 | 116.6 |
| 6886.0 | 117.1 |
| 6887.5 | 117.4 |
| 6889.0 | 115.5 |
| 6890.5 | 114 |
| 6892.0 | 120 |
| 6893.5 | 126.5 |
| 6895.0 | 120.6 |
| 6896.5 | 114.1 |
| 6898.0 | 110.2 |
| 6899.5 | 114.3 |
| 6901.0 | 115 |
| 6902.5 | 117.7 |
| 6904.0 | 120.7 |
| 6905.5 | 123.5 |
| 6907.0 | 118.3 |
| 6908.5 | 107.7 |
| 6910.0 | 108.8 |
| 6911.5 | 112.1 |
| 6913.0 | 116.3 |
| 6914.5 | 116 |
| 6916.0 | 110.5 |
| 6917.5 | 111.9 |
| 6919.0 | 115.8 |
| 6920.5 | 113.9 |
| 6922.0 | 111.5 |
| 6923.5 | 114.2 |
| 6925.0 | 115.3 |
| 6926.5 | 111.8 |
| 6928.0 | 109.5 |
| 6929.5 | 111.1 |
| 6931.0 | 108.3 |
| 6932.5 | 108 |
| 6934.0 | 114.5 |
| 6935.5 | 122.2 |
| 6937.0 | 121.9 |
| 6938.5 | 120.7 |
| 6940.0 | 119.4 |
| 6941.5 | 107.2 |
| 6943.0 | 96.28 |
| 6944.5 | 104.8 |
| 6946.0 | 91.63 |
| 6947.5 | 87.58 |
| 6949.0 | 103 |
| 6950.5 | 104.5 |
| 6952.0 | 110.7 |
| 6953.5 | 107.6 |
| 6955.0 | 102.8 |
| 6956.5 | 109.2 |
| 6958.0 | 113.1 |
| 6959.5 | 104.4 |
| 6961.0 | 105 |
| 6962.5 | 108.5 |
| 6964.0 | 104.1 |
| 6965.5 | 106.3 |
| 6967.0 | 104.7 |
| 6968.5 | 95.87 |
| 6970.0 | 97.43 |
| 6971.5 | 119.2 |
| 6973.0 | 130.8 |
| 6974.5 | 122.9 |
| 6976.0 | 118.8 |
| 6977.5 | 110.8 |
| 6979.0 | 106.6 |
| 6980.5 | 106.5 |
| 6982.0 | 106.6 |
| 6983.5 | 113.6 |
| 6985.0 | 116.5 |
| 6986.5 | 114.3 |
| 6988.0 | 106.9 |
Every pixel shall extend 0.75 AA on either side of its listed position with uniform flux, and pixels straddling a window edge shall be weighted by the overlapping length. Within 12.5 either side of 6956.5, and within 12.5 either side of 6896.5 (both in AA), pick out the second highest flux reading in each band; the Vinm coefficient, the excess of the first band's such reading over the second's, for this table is -13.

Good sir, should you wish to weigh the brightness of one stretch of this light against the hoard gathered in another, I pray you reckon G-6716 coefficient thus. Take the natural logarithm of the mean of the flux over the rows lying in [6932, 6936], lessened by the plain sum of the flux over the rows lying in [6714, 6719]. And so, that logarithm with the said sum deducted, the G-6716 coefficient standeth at -449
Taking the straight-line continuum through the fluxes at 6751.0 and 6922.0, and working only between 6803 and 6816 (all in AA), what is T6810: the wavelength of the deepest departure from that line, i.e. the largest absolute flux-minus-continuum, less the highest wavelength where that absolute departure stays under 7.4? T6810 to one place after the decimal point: -9.0 AA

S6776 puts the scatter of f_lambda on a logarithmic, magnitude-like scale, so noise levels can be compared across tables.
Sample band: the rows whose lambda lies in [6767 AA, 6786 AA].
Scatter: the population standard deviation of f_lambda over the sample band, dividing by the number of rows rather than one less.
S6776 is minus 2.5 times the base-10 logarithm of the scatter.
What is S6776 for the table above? -2.08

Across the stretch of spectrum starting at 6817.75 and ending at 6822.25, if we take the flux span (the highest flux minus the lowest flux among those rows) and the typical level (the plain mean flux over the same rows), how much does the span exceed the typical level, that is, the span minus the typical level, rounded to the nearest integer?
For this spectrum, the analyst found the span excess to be -115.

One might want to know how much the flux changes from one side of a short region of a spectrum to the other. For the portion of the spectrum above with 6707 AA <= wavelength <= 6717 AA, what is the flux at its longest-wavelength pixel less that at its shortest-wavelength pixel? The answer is 57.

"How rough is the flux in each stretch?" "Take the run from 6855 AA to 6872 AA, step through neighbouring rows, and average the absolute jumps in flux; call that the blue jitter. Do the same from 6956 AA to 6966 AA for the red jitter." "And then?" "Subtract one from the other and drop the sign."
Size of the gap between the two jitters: 1.6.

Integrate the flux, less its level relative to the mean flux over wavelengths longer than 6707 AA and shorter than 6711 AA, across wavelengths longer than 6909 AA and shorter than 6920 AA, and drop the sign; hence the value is 14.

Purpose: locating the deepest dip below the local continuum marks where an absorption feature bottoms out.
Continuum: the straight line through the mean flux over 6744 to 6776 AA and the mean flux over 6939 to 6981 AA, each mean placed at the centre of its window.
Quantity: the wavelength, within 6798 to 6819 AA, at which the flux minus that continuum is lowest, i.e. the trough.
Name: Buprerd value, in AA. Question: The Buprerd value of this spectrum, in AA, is 6806.5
